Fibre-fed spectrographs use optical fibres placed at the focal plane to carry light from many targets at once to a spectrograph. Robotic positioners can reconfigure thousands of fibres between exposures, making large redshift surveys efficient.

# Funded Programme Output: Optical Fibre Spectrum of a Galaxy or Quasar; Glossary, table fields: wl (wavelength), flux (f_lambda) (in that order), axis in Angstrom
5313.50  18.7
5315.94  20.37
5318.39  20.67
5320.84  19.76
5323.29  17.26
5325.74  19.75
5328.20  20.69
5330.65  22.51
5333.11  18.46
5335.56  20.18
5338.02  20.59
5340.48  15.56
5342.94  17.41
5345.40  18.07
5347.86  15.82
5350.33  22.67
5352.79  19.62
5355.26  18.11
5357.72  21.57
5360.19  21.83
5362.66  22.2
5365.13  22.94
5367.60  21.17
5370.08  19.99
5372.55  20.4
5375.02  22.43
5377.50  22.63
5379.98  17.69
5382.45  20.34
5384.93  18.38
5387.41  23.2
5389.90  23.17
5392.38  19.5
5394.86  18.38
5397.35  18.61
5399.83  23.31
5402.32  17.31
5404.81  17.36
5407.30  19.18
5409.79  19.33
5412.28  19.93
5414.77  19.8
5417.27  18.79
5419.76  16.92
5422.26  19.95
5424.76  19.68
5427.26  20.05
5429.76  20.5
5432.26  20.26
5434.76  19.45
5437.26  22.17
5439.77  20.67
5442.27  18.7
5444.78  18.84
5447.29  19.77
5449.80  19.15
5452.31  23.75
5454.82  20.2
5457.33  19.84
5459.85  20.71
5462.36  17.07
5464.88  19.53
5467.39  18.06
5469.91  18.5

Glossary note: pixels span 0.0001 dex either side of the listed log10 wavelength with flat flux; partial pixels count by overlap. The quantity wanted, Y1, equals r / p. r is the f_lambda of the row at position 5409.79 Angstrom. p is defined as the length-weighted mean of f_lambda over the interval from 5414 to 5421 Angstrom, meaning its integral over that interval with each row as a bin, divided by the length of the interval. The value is 1.05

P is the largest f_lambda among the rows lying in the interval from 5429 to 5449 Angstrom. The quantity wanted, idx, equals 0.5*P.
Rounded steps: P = 22.17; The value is 11.1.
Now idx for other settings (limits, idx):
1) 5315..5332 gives 11.3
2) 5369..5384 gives 11.3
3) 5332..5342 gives 10.3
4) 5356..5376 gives 11.5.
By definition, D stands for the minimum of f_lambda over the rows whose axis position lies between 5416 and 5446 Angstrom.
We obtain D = 16.92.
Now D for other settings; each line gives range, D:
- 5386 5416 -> 17.31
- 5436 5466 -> 17.07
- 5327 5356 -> 15.56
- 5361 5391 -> 17.69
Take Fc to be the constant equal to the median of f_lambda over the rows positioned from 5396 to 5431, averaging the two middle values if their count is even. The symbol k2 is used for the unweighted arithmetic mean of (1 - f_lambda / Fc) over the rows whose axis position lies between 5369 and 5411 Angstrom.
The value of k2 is -0.029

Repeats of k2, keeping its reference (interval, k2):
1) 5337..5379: -0.034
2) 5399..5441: -0.009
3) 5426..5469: -0.022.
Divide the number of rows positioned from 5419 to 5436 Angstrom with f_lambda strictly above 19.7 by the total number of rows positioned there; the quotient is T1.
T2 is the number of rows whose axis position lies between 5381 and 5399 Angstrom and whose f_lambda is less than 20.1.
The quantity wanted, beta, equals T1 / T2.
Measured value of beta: 0.143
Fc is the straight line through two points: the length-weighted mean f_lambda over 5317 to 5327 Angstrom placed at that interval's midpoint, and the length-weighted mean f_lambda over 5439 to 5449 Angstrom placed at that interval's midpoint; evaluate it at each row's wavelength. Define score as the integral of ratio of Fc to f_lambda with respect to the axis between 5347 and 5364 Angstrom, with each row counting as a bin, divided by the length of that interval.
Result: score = 0.96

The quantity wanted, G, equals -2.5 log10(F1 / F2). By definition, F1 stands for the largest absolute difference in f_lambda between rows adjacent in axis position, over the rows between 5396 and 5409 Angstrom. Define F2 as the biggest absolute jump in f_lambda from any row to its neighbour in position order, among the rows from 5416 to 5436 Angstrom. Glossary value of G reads -0.7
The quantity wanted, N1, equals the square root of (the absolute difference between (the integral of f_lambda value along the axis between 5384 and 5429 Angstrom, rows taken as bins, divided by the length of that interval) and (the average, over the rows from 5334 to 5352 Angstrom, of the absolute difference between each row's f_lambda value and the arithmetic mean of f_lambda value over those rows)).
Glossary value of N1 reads 4.18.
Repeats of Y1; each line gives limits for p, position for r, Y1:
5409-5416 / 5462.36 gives 0.87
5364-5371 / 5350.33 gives 1.06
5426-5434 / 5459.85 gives 1.02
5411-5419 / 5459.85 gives 1.07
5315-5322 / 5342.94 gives 0.86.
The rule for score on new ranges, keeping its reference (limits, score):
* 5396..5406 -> 1.03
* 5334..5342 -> 1.05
